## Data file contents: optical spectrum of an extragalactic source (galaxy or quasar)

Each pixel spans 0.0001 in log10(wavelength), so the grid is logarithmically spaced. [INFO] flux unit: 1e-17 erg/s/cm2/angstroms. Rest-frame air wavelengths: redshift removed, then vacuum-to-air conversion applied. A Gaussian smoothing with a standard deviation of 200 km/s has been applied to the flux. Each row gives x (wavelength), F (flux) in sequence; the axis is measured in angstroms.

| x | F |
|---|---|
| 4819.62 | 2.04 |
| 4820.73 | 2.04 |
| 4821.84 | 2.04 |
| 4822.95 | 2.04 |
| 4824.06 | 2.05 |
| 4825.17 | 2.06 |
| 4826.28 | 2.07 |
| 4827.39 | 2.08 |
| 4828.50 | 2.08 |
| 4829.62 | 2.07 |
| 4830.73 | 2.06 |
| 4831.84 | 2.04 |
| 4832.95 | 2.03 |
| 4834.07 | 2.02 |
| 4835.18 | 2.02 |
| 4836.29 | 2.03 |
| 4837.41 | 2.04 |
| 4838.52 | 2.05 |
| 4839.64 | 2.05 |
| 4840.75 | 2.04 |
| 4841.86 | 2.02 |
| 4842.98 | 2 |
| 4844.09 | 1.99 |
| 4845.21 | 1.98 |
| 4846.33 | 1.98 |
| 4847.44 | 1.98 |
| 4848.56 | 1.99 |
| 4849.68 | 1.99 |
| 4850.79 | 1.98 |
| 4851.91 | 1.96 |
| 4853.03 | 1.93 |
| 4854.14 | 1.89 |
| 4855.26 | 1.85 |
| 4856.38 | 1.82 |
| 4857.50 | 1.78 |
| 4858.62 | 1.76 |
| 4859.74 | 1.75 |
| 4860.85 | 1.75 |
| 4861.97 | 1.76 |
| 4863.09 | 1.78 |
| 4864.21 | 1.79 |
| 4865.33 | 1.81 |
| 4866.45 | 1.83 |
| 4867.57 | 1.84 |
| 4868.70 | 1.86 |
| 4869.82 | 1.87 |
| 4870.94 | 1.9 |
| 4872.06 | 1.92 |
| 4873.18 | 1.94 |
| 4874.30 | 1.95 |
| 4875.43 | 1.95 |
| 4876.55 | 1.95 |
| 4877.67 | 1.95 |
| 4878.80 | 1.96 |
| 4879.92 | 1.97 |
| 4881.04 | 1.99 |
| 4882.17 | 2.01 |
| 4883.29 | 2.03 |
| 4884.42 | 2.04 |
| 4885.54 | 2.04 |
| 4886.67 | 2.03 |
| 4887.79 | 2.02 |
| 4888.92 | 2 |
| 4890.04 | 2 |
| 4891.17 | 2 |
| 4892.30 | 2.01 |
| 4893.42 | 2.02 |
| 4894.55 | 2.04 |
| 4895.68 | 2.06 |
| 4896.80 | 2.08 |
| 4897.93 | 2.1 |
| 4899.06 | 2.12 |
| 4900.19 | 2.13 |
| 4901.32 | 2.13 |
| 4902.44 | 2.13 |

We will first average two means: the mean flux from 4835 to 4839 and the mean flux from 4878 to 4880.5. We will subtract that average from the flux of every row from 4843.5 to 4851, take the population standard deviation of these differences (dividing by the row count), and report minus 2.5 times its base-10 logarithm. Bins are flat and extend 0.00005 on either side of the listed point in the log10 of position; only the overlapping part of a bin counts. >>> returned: 5.8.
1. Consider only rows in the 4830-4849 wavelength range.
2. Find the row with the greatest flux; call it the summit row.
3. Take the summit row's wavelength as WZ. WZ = 4830.73 angstroms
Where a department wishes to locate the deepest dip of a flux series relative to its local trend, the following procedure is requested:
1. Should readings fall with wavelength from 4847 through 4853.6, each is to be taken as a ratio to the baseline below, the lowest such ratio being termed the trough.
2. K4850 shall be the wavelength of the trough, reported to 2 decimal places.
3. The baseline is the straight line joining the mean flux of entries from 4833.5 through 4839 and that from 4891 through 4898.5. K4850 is 4853.03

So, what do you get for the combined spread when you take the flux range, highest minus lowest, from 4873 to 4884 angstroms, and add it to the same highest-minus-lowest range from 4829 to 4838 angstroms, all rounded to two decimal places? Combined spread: 0.14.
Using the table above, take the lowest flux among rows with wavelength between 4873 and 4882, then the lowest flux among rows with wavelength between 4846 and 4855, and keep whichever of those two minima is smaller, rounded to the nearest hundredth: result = 1.89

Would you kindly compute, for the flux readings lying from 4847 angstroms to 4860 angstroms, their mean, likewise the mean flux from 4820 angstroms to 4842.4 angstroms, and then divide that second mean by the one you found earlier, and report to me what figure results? 1.08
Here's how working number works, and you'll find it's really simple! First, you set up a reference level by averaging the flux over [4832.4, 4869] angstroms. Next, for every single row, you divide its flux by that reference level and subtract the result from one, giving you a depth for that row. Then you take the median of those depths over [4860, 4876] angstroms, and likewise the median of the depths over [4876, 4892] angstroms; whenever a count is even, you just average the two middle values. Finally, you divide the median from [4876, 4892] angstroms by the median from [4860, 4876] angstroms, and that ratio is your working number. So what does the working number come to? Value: -1.2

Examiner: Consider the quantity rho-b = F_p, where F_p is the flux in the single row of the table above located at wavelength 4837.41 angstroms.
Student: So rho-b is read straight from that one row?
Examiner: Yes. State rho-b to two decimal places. 2.04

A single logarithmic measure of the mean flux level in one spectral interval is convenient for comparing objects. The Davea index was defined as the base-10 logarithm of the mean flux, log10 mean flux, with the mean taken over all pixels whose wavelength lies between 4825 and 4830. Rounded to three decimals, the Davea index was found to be 0.316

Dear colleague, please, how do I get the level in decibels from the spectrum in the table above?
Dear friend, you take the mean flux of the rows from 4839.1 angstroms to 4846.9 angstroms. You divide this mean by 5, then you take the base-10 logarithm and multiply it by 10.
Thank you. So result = -3.96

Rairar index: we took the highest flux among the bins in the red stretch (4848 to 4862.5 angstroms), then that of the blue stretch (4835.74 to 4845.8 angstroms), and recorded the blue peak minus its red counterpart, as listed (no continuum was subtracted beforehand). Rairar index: 0.06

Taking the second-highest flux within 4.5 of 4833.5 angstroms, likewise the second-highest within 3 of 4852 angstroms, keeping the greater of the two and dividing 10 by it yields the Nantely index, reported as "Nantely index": 4.85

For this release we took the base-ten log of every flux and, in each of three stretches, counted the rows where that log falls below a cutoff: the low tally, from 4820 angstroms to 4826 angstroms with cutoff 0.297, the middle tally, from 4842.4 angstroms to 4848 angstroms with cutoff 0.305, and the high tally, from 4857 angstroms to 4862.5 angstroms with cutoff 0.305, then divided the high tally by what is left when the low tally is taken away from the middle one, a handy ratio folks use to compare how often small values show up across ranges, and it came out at 1.00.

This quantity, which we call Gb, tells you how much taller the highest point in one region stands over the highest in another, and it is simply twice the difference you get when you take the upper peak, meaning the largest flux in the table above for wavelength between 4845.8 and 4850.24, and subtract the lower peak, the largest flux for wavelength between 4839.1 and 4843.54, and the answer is -0.1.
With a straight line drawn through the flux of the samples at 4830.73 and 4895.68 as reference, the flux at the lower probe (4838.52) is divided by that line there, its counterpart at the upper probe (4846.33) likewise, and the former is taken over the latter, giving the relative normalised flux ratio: 1.04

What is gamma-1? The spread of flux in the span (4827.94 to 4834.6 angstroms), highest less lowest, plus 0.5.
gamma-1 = 0.56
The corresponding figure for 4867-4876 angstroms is 0.61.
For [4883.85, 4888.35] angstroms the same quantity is 0.52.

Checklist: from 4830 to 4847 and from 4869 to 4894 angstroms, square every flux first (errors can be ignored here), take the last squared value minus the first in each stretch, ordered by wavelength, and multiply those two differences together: -0.19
